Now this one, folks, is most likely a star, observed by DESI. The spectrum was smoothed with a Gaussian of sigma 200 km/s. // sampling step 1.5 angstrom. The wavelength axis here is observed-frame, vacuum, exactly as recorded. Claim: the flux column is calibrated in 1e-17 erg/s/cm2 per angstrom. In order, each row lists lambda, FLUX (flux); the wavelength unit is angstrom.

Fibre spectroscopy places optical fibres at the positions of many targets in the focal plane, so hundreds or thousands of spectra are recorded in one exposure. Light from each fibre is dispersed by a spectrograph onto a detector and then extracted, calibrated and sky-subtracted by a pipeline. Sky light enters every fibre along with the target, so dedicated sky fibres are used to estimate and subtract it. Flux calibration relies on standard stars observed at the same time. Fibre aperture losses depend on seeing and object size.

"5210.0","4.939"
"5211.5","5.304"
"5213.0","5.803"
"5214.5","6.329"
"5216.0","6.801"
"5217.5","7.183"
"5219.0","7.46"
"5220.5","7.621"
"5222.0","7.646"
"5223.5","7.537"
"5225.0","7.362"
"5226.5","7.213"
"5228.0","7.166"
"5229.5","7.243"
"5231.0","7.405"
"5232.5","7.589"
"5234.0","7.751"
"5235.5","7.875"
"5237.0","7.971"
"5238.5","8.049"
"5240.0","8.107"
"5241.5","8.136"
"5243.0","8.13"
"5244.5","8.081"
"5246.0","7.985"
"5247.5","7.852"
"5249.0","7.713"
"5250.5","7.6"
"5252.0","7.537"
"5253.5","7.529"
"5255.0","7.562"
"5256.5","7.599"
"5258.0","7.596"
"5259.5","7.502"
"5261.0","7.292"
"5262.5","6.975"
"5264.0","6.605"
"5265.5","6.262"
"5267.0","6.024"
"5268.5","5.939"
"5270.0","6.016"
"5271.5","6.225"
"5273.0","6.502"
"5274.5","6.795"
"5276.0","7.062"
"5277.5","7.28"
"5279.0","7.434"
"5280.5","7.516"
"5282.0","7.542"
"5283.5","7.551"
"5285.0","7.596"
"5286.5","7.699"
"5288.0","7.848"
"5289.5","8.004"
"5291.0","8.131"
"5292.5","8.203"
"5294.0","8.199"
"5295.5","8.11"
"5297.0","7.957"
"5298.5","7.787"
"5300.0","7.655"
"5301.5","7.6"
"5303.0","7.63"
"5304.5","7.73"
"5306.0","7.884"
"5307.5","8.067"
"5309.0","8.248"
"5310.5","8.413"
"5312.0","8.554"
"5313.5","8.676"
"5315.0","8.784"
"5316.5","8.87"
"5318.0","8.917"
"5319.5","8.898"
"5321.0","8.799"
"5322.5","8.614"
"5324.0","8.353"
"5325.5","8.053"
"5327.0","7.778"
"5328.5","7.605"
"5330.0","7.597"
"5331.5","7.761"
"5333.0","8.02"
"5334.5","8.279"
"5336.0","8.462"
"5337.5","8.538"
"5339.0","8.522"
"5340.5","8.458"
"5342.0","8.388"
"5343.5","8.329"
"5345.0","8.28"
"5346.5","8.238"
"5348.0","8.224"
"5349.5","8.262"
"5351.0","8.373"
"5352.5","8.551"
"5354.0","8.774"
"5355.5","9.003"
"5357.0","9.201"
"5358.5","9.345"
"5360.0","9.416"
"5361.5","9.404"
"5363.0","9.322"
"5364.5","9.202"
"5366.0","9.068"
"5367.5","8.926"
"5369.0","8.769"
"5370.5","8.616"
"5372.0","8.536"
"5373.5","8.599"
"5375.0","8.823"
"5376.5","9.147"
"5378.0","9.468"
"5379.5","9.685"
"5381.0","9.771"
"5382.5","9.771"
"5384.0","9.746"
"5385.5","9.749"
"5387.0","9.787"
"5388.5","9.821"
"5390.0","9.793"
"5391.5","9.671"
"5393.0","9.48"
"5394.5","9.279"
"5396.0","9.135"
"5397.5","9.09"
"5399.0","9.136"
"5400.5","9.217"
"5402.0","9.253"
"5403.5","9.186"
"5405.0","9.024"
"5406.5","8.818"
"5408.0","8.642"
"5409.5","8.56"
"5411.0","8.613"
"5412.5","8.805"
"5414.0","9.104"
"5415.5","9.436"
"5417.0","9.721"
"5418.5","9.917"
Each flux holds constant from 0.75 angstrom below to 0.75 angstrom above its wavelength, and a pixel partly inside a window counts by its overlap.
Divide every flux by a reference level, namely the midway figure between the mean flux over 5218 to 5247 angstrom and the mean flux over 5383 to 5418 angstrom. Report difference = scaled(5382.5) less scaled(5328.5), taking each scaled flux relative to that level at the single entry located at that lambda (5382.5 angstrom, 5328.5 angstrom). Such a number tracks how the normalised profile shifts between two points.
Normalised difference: 0.26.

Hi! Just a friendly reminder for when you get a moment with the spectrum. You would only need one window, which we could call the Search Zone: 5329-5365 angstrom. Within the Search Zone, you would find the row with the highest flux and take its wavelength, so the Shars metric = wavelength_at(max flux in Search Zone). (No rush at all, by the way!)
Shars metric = 5360.0 angstrom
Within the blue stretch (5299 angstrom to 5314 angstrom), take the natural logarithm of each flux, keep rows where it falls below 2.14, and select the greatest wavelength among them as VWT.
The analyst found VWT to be 5310.5 angstrom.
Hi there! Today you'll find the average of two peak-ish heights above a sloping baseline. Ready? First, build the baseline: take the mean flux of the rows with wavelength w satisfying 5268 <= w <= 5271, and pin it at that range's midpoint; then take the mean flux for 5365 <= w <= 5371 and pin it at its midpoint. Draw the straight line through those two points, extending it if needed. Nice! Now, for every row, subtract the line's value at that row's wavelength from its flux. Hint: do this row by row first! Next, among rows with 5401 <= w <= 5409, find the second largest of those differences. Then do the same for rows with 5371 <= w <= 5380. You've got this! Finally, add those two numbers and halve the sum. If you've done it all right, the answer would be -0.2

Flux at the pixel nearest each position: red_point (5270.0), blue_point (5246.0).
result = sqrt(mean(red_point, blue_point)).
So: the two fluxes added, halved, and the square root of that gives 2.65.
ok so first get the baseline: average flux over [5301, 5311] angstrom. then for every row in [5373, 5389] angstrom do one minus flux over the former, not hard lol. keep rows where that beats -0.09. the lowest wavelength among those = 5373.5 angstrom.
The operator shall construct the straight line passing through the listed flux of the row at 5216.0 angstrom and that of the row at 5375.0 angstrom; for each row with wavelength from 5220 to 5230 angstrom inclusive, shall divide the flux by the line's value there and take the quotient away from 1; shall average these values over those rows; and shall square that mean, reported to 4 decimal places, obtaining 0.0049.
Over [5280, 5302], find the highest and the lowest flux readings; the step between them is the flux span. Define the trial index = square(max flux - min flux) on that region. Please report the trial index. 0.47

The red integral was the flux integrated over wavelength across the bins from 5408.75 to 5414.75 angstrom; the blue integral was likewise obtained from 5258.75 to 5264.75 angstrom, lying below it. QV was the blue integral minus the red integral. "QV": -10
